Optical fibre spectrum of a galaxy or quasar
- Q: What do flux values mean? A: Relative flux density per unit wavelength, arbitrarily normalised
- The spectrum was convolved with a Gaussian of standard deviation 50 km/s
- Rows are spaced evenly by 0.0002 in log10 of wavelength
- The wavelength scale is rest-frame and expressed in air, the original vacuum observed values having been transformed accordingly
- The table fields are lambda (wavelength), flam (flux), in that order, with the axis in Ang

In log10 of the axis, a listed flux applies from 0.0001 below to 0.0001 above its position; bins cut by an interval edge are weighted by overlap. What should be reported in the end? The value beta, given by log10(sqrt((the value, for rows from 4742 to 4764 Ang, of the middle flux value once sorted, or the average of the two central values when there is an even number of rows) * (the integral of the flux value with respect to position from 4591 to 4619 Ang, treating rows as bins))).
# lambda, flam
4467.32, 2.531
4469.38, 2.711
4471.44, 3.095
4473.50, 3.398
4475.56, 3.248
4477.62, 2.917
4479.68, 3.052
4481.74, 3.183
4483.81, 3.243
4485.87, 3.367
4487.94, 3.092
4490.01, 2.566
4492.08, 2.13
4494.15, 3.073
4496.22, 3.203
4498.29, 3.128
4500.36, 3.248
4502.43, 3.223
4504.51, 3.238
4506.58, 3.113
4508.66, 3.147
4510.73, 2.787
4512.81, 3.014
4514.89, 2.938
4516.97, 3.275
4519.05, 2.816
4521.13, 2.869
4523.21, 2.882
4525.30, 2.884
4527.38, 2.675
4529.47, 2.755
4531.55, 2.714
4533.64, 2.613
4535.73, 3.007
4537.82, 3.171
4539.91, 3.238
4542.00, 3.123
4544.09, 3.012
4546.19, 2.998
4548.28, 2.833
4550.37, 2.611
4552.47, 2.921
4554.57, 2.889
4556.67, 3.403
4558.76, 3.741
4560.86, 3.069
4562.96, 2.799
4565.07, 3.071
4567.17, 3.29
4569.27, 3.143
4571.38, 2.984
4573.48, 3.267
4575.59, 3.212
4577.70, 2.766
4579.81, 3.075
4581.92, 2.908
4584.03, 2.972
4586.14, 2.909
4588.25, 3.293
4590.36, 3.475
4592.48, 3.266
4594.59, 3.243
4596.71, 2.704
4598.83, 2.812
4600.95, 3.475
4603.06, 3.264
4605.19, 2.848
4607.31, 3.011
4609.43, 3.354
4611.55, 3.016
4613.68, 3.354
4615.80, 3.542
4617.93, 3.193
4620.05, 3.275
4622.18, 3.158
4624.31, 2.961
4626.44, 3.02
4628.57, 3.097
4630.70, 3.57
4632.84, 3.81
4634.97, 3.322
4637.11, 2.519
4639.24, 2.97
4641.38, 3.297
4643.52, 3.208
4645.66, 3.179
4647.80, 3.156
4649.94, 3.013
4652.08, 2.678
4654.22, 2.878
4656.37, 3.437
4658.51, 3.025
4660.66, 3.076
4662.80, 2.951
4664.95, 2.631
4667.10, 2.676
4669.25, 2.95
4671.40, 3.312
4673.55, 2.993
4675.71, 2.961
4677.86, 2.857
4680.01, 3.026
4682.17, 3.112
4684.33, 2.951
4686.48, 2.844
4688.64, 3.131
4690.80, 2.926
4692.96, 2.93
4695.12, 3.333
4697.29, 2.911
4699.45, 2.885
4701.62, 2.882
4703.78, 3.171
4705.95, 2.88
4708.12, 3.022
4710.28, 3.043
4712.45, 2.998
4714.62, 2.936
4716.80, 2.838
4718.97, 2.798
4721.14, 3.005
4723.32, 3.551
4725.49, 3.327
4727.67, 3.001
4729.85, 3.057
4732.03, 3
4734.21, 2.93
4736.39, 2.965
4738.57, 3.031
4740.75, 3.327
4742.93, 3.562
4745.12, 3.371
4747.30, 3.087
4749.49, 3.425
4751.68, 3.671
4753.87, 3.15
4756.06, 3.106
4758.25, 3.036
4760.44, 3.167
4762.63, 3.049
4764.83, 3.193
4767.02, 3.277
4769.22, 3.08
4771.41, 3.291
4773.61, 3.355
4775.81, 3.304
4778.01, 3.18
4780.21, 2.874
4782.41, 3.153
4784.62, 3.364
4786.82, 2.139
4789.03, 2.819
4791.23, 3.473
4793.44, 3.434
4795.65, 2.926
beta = 1.22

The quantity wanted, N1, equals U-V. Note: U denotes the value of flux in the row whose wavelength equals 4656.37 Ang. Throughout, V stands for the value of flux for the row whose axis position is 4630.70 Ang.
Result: -0.13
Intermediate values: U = 3.437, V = 3.57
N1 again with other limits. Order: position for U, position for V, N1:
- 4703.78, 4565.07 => 0.10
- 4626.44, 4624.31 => 0.06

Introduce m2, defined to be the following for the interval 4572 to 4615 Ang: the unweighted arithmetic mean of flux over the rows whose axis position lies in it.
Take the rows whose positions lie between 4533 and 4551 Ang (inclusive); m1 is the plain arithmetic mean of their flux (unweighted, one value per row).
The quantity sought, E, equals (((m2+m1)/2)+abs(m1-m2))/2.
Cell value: 1.59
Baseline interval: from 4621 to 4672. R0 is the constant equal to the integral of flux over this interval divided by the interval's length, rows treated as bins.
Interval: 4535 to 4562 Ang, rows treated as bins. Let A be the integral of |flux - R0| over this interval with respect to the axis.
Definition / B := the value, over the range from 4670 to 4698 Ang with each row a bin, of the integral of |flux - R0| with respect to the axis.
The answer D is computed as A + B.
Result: 9.4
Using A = 5.4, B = 4.02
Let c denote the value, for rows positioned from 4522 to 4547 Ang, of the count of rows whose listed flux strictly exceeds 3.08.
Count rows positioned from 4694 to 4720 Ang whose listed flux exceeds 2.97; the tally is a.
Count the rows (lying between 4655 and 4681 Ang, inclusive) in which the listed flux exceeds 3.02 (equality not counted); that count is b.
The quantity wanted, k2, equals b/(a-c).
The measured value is 2.5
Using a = 5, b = 5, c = 3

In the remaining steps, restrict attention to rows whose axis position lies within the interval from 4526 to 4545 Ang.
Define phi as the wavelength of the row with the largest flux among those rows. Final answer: 4539.91 Ang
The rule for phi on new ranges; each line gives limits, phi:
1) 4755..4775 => 4773.61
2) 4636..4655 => 4641.38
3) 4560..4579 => 4567.17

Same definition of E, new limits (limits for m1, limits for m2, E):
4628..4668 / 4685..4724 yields 1.56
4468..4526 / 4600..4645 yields 1.64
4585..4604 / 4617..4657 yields 1.58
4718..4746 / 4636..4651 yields 1.60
